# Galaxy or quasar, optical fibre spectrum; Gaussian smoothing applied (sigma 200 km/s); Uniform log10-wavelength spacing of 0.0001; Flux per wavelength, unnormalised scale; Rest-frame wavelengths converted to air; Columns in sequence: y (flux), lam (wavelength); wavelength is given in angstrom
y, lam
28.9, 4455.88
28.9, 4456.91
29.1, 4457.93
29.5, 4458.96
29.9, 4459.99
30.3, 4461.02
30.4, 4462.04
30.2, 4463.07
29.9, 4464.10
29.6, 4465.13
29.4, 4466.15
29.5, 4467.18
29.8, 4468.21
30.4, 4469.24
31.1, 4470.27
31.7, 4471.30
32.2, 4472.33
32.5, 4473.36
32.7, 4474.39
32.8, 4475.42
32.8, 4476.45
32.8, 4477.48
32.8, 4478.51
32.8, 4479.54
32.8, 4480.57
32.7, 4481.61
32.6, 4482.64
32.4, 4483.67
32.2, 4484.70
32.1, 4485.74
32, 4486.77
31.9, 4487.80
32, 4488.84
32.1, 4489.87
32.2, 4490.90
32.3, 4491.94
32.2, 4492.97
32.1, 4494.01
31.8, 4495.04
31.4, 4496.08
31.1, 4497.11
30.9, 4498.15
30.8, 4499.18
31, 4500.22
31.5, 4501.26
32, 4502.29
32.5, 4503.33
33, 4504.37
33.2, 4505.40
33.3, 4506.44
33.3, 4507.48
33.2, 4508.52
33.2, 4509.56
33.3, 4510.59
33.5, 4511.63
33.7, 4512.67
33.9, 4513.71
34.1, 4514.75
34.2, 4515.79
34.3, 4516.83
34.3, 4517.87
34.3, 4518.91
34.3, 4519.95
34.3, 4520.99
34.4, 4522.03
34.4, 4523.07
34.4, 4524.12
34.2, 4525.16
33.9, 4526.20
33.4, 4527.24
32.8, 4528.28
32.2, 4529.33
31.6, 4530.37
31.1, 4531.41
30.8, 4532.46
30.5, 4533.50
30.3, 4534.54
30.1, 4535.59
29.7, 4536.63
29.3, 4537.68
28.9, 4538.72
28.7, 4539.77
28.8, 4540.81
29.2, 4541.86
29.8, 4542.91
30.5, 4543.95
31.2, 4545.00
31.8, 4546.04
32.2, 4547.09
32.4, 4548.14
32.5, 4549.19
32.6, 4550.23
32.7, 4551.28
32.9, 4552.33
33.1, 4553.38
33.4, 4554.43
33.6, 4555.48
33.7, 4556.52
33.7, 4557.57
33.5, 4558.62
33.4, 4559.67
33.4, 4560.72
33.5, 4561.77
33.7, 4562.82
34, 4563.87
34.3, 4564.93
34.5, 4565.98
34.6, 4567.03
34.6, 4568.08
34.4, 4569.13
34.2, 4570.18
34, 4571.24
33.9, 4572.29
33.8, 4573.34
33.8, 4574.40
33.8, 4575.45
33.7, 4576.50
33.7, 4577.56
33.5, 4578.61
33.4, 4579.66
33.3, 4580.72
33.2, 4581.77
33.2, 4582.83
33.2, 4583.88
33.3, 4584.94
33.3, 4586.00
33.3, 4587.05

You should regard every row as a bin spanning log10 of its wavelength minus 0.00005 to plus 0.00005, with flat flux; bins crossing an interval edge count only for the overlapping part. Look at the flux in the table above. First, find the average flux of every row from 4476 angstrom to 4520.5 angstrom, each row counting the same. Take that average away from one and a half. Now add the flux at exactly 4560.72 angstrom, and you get 2.2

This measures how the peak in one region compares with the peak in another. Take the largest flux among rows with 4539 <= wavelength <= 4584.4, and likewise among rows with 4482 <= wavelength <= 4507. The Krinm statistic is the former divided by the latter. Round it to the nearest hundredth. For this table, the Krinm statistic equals 1.04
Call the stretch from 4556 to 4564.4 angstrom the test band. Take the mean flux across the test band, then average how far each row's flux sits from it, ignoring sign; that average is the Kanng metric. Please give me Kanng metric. 0.2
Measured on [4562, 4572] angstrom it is 0.2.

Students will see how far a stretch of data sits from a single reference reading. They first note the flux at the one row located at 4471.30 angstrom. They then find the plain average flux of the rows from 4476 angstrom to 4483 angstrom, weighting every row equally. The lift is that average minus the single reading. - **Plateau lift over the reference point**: 1.1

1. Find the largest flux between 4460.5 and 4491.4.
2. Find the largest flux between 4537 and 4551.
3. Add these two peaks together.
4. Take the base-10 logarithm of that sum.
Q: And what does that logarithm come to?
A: 1.82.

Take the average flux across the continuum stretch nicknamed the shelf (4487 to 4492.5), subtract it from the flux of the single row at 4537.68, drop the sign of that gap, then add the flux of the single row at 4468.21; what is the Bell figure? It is 33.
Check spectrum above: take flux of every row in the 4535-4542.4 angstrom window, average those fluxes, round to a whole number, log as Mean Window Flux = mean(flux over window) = 29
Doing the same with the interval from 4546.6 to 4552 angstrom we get 32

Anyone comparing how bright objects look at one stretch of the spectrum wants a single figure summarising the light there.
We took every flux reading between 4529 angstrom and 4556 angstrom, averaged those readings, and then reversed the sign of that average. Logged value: -31.1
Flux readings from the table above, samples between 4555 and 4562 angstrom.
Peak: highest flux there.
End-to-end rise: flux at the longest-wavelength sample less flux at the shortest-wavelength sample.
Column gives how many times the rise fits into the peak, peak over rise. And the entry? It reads -337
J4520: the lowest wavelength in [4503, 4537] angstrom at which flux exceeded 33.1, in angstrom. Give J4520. 4505.40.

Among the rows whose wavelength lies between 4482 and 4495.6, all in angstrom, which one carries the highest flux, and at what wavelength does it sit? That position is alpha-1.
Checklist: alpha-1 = 4482.64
